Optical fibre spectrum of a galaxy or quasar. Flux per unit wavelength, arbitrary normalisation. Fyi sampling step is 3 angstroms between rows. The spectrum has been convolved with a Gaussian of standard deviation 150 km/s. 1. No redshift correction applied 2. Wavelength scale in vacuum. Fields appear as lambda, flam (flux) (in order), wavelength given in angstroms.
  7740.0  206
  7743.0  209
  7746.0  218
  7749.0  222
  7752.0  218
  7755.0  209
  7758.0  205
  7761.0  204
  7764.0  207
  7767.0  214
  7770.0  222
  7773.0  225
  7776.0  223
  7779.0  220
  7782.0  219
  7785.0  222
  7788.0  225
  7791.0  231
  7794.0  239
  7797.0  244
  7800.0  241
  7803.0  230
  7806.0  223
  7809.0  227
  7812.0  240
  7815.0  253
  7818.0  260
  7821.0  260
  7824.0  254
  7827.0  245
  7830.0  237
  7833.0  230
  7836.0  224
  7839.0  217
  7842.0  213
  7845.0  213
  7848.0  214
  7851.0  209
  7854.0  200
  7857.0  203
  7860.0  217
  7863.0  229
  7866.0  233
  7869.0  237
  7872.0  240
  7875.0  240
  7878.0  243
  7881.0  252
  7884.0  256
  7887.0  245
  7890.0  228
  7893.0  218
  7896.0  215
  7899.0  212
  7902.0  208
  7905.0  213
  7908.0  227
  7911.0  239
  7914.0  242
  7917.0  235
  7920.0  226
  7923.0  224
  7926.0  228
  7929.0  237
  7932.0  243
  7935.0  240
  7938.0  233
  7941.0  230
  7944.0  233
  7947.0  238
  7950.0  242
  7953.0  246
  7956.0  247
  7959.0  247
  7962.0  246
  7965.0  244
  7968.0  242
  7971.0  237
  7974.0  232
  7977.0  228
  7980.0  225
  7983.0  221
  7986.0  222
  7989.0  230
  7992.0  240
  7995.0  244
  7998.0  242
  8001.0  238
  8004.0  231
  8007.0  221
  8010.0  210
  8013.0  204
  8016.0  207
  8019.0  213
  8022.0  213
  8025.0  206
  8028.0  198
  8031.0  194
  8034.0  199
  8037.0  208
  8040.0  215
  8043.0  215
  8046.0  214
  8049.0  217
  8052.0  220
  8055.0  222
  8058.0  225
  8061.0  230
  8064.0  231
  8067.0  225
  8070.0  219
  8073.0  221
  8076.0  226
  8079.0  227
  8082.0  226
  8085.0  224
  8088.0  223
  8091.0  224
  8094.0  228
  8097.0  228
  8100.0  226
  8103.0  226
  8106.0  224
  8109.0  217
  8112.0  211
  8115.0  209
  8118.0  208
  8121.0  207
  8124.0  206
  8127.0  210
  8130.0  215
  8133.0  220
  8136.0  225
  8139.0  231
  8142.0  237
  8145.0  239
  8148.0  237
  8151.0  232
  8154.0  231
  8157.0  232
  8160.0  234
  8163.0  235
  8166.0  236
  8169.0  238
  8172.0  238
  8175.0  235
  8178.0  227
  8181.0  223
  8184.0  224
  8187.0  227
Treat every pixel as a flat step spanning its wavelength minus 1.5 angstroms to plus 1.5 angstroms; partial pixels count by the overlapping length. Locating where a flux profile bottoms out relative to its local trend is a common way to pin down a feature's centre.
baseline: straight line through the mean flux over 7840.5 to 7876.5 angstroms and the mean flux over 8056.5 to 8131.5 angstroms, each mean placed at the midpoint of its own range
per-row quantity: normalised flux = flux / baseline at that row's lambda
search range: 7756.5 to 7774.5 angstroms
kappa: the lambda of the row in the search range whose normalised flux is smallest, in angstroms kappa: 7761.0 angstroms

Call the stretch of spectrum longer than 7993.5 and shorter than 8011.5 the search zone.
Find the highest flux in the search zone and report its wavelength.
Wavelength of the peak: 7995.0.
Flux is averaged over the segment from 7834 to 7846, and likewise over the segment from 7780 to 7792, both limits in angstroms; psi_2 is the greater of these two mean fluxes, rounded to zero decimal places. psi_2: 224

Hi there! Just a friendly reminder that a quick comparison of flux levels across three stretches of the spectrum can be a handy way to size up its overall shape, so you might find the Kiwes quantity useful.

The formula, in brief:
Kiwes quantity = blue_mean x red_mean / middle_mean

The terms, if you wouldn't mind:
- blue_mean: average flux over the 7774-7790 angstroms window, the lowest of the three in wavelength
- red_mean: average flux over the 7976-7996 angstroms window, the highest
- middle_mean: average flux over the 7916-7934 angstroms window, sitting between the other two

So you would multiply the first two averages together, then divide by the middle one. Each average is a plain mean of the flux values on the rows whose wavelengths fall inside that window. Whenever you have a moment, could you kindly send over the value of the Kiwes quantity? 220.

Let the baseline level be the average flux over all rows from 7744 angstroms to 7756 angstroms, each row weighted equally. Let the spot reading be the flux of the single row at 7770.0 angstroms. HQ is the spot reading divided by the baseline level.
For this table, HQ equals 1.02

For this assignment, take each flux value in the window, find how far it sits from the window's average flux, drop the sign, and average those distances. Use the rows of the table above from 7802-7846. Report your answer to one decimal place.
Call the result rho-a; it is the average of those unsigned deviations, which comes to 13.8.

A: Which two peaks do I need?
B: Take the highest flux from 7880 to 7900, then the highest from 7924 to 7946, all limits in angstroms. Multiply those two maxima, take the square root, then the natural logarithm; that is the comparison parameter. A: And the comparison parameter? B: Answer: 5.52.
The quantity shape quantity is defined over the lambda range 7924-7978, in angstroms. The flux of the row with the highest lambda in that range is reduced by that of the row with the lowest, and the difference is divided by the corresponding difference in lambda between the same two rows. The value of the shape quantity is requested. 0.00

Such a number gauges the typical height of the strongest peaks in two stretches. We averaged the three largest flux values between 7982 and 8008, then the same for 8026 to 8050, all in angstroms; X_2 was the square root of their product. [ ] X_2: 228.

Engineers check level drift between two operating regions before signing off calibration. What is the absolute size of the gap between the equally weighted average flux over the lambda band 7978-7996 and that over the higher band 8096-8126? 14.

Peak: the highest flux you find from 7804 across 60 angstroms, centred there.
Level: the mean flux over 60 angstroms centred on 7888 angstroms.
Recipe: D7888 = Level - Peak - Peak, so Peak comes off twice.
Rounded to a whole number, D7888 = -289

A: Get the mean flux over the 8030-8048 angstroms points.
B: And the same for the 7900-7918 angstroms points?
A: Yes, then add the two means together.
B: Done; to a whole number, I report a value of 435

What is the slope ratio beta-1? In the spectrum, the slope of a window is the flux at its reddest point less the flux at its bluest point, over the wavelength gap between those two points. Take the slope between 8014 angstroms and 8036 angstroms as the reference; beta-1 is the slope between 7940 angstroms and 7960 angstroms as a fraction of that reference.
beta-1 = -2.1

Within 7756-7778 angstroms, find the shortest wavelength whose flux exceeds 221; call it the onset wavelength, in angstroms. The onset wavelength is 7770.0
